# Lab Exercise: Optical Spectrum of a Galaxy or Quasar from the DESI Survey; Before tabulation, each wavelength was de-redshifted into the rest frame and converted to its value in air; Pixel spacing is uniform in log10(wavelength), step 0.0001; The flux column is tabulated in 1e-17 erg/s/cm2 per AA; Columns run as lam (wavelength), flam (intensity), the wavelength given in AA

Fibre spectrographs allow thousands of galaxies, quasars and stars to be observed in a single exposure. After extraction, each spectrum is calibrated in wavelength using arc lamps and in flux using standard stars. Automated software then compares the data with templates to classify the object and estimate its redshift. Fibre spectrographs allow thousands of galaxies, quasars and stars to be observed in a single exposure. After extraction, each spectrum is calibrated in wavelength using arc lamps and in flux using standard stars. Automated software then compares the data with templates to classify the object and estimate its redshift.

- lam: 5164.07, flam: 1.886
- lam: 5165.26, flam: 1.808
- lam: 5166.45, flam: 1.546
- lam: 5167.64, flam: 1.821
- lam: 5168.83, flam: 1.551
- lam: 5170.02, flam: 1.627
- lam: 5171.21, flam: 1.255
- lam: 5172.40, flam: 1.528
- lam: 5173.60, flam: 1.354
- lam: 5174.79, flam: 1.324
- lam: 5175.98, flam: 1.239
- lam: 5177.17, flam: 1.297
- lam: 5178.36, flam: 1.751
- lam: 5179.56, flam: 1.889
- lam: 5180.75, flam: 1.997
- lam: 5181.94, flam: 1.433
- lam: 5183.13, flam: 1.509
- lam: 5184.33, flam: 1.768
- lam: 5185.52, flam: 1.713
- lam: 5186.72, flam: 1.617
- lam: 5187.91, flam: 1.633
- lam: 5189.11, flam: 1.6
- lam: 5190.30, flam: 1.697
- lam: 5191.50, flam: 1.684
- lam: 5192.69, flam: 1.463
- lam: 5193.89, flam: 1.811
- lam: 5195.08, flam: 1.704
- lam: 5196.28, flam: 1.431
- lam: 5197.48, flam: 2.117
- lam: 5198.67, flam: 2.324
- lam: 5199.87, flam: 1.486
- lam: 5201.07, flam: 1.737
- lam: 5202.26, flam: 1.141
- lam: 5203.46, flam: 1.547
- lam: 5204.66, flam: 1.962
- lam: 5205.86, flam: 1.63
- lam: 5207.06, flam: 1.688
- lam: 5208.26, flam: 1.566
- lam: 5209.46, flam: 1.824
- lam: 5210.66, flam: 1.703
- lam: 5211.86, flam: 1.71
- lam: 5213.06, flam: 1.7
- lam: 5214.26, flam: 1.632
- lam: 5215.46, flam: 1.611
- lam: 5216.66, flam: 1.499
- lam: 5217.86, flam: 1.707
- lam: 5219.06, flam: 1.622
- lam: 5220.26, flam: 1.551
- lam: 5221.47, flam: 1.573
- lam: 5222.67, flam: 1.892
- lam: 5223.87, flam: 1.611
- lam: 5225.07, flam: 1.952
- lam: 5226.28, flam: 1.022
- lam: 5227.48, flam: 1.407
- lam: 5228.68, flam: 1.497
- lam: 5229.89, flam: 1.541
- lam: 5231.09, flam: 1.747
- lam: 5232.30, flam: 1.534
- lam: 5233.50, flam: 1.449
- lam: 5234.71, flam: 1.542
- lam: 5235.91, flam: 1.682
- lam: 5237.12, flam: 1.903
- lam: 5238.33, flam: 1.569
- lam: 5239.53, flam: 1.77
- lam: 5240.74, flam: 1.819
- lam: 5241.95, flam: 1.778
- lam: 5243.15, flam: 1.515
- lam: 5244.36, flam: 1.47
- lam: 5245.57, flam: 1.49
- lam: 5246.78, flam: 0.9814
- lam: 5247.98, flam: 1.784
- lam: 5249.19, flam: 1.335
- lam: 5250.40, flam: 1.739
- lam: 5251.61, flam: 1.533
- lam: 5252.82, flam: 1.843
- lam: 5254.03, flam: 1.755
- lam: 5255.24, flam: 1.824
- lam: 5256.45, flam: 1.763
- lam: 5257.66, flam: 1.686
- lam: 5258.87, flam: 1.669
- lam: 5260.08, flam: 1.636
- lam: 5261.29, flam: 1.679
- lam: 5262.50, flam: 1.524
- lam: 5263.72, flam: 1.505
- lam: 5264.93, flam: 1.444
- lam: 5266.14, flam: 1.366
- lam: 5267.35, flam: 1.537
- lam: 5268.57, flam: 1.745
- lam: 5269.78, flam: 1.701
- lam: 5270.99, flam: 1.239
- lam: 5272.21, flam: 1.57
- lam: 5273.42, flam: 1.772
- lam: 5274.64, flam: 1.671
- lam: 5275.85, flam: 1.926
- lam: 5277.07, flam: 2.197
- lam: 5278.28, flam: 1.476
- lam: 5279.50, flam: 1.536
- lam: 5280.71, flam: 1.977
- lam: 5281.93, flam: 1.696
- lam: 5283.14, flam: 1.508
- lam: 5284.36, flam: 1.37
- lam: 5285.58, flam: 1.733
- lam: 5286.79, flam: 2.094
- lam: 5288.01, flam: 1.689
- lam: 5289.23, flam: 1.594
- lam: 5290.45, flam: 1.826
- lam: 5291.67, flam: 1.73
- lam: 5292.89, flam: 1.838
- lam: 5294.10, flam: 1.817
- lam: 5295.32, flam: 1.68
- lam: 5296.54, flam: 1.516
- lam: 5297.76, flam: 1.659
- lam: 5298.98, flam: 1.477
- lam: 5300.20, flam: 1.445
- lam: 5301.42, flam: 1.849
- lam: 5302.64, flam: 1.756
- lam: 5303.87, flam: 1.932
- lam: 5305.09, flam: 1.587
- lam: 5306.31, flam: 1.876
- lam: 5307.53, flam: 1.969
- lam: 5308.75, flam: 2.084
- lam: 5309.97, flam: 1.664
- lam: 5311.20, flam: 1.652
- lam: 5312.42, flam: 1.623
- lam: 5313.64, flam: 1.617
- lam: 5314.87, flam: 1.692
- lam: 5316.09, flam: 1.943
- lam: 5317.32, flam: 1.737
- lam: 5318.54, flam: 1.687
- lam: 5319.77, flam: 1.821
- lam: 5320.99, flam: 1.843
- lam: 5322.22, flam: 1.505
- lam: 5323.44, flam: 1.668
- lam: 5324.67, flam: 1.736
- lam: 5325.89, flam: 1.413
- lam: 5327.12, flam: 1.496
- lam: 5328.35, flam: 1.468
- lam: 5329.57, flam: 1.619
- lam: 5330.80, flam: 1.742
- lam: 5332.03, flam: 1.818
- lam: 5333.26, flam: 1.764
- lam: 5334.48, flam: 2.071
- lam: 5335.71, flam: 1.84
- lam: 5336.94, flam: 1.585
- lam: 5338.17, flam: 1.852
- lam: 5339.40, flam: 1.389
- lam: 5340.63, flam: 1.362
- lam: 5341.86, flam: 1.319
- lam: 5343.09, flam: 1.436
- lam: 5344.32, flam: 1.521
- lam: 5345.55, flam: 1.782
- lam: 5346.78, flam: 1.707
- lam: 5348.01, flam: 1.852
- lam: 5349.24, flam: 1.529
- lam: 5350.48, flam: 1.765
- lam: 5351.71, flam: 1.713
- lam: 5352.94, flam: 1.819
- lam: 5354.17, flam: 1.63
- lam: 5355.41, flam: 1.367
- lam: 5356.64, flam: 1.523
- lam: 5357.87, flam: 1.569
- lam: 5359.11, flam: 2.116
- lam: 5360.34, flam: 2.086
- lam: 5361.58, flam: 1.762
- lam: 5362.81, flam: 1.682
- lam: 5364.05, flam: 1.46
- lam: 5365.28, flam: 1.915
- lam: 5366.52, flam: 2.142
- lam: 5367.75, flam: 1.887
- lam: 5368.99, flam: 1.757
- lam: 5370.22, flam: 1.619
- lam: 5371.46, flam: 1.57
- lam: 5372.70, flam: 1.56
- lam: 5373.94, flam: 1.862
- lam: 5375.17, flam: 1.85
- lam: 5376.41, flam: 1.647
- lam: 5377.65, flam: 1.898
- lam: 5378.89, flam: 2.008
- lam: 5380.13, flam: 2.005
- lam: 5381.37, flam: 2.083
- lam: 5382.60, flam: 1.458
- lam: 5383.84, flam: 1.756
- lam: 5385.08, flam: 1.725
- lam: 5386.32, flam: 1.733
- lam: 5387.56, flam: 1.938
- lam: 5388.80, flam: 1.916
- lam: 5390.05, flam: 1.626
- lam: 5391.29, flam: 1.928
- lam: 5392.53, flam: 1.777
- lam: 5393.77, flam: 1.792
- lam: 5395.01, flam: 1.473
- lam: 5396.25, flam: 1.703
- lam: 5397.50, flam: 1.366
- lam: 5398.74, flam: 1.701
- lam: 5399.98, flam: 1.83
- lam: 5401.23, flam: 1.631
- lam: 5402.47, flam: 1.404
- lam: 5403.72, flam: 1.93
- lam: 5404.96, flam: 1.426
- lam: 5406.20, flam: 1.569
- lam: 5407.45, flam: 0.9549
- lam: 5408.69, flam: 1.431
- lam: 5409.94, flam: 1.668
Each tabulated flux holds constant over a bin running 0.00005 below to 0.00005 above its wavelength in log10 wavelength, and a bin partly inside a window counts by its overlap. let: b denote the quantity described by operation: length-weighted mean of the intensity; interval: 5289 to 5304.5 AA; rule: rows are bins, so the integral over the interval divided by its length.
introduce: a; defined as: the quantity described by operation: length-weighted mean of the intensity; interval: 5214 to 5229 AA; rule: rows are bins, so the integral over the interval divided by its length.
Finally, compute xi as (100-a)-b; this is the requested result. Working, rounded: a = 1.58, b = 1.70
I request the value 96.7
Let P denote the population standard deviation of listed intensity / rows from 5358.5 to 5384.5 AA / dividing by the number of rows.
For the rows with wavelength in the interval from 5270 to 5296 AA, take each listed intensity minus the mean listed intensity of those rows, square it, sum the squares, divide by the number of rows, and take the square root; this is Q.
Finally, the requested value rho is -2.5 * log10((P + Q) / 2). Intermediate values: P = 0.209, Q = 0.223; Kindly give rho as 1.66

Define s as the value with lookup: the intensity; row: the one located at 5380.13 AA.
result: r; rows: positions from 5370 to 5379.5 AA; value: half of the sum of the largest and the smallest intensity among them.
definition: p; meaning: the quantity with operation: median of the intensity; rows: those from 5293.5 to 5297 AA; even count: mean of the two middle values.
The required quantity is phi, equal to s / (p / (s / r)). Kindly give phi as 1.34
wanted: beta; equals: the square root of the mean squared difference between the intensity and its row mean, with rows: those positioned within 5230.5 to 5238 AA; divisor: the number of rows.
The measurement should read 0.153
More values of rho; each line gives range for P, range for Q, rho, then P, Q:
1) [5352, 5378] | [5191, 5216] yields 1.62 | 0.210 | 0.240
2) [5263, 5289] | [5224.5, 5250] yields 1.54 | 0.238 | 0.245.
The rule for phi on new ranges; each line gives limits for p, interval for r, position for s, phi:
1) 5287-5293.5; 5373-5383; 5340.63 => 0.61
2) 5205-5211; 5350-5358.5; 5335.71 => 1.26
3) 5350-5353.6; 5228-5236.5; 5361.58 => 1.10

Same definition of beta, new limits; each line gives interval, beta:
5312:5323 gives 0.126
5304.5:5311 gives 0.186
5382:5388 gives 0.153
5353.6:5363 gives 0.247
